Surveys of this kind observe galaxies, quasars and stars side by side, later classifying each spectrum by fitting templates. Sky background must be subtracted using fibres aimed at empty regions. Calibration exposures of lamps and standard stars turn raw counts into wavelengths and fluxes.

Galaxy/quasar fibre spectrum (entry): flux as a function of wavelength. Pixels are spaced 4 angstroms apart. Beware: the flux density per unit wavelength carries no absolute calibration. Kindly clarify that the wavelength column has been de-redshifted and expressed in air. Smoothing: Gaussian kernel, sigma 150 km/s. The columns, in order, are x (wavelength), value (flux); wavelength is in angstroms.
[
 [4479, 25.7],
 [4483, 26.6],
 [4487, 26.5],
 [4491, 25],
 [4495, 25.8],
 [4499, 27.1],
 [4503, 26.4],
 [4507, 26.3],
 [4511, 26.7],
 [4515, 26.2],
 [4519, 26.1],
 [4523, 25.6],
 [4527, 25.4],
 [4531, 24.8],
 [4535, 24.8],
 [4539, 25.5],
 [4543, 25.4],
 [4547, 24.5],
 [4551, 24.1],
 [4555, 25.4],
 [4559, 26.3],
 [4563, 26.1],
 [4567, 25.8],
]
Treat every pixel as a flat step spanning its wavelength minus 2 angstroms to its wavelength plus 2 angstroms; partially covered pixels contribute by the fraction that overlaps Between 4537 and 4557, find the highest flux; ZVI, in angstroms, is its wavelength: 4539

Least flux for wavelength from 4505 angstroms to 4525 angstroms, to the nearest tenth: 25.6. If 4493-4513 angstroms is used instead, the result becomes 25.8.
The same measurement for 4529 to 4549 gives 24.5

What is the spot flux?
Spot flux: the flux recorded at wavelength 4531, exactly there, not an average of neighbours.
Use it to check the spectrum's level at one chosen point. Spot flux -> 24.8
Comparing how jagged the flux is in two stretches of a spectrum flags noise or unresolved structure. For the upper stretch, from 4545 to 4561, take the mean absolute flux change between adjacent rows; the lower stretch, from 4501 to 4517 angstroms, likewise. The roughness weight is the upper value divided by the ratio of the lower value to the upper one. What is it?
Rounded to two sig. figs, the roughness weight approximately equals 2.3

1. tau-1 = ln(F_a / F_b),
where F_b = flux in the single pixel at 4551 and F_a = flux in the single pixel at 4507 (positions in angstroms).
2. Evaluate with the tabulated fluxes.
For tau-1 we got 0.087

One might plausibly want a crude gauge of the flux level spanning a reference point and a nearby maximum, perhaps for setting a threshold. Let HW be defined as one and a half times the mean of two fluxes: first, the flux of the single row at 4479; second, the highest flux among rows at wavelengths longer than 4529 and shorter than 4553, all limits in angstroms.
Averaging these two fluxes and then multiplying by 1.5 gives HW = 38.4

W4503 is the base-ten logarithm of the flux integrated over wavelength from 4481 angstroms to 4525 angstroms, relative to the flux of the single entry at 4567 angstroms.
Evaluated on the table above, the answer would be 1.650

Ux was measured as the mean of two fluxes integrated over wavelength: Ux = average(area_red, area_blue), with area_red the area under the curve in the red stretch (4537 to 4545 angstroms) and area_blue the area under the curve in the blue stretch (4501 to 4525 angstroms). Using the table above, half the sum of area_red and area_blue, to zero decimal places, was 416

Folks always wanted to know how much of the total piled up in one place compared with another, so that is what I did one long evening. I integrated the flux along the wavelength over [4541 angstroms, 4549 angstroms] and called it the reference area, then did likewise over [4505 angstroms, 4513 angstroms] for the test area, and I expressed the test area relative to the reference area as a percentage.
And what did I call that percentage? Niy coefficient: 106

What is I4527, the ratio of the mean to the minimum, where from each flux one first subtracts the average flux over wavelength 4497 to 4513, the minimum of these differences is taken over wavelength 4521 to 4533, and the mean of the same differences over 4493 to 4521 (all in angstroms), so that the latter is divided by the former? 0.14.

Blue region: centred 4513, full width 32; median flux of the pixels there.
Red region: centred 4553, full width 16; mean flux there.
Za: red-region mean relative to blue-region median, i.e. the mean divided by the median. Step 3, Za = 0.955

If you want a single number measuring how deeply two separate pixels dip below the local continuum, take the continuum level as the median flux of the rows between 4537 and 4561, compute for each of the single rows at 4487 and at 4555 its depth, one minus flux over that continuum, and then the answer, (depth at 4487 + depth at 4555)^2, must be 0.0019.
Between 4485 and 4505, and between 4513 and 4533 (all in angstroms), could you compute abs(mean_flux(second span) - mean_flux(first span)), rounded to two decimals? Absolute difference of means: 0.54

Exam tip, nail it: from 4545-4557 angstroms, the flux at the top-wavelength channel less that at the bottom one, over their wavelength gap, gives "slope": 0.11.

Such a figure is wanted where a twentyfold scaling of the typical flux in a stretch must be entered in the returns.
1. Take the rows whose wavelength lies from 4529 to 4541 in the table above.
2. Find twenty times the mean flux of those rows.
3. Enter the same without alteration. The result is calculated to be 501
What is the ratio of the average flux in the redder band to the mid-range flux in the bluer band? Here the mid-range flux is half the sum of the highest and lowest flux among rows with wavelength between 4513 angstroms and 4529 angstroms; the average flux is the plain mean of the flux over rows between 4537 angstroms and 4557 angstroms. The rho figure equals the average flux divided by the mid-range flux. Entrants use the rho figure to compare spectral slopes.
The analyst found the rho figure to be 0.968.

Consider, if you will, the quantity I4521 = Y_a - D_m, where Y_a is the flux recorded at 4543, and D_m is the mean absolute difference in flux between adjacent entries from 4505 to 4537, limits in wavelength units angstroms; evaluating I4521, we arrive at 25.1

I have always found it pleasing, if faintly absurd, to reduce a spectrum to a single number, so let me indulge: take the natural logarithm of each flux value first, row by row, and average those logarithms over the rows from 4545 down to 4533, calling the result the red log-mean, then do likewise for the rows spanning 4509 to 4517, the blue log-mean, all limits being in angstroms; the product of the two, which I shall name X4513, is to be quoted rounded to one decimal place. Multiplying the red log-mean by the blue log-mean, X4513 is 10.6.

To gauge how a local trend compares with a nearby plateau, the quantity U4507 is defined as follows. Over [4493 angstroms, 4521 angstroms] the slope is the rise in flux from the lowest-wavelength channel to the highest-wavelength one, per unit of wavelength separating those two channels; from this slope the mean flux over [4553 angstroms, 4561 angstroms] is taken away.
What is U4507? -25.8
